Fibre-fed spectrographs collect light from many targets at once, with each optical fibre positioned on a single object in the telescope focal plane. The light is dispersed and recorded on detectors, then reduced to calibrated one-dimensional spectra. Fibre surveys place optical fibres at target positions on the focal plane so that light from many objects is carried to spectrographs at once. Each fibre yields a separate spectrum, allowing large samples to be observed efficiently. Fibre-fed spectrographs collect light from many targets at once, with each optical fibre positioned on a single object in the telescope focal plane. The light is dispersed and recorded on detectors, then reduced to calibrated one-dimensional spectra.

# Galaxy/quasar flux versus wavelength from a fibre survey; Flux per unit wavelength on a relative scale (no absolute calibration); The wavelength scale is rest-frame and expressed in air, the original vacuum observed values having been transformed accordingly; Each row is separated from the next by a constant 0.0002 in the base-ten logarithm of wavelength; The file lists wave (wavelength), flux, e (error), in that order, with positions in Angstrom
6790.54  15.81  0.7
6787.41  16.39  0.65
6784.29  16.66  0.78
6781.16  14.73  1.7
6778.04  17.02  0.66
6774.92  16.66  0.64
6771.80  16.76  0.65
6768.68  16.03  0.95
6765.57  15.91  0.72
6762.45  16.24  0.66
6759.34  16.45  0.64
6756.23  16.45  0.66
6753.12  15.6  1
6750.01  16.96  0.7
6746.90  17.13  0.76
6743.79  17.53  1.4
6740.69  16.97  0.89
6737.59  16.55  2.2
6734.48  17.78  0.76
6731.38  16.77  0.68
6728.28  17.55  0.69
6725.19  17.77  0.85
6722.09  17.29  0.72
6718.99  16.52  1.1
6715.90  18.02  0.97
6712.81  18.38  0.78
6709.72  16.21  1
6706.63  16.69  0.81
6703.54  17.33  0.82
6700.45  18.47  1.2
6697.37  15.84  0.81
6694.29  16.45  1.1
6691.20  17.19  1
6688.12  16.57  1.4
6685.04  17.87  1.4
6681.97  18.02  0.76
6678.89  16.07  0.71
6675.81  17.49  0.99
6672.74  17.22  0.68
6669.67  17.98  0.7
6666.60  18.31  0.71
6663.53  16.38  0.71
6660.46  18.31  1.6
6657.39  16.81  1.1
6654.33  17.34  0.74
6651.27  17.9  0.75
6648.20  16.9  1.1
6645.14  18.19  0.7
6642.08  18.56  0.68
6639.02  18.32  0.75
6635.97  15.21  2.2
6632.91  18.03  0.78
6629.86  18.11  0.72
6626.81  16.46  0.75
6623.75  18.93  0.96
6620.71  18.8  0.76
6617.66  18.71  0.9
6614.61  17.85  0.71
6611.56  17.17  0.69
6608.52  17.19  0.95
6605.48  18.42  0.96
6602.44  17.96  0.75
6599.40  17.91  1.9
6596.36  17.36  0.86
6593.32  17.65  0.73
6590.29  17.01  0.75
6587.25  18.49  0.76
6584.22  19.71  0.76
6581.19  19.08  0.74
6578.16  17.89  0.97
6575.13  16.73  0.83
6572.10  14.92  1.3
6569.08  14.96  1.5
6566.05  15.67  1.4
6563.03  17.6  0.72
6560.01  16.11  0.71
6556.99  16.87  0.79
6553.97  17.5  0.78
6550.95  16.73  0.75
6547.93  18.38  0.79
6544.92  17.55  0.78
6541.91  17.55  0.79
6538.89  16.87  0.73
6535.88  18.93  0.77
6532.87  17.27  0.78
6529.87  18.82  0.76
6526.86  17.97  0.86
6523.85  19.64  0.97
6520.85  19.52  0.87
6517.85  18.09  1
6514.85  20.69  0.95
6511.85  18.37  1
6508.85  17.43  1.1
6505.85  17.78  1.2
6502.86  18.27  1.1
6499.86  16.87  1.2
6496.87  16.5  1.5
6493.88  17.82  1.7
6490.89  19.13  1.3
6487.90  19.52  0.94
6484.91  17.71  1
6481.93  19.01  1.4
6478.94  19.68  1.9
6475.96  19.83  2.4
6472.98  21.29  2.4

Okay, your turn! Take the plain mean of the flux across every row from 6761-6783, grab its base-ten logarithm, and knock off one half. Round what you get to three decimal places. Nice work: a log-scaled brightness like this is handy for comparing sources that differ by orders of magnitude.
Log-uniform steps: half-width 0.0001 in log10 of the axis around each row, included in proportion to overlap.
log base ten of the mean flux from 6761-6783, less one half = 0.709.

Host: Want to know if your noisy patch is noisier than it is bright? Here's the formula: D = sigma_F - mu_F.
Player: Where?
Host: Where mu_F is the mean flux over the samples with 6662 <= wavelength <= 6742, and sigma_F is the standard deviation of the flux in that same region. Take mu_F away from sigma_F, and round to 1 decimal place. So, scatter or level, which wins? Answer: -16.5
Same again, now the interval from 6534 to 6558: -16.8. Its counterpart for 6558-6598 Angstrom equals -15.7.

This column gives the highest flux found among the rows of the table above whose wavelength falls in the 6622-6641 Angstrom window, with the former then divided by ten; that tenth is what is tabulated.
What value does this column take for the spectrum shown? 1.89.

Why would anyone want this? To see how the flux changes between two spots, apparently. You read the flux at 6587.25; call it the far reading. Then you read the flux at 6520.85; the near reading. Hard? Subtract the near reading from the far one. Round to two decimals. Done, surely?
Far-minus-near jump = -1.03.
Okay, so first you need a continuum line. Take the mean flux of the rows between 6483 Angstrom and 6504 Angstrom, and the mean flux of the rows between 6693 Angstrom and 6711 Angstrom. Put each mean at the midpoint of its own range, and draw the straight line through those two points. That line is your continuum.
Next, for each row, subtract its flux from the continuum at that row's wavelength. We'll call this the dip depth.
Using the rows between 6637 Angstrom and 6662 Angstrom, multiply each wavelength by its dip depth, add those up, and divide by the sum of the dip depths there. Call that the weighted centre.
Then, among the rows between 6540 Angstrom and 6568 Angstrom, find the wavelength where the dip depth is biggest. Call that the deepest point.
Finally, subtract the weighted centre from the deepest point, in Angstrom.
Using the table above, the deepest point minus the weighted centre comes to -81.1 Angstrom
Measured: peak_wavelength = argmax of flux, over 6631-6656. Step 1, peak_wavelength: 6642.08 Angstrom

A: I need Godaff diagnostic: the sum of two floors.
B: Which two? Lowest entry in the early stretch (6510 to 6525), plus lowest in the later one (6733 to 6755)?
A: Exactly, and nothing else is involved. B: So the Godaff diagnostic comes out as 33.7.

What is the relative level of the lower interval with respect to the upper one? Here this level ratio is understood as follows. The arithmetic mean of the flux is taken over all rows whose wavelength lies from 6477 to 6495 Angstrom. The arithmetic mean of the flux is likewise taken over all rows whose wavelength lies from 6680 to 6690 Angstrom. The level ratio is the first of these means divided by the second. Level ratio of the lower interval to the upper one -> 1.08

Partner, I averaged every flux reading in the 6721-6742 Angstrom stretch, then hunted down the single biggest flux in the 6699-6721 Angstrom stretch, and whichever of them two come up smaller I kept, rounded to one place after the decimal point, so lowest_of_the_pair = 17.2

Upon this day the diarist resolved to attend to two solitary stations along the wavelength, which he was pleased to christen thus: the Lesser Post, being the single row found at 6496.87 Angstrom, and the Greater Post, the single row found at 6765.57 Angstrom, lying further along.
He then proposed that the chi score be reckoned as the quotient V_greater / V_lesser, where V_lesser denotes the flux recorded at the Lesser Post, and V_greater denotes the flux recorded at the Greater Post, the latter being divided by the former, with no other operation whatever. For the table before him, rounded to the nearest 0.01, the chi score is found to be 0.96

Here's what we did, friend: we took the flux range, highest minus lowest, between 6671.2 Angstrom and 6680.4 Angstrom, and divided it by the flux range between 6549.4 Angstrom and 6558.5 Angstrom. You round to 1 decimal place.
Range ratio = 1.8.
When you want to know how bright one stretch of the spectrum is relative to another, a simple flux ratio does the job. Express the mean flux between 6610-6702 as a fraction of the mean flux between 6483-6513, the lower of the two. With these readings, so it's 0.976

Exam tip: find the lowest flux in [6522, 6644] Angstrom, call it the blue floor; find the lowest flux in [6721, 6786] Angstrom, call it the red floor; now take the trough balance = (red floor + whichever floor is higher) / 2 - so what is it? 14.8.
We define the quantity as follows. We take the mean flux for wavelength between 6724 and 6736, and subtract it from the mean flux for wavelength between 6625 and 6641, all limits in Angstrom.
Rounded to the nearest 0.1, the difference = -0.2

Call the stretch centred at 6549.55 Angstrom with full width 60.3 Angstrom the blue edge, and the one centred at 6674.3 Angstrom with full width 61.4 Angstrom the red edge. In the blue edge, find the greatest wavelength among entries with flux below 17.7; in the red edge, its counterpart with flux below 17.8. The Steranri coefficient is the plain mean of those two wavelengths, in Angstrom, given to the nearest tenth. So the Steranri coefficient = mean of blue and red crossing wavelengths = 6639.3 Angstrom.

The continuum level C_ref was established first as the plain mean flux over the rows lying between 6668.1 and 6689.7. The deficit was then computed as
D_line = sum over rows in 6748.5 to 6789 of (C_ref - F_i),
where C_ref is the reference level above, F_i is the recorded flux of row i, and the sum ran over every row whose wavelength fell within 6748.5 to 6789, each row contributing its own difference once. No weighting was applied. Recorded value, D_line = 13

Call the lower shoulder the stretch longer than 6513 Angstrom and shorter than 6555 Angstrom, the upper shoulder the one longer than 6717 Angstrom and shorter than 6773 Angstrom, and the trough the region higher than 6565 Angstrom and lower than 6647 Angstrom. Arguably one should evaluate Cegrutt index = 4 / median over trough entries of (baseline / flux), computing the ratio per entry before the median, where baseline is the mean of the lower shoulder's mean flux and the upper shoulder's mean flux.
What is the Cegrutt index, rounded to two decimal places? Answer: 4.09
